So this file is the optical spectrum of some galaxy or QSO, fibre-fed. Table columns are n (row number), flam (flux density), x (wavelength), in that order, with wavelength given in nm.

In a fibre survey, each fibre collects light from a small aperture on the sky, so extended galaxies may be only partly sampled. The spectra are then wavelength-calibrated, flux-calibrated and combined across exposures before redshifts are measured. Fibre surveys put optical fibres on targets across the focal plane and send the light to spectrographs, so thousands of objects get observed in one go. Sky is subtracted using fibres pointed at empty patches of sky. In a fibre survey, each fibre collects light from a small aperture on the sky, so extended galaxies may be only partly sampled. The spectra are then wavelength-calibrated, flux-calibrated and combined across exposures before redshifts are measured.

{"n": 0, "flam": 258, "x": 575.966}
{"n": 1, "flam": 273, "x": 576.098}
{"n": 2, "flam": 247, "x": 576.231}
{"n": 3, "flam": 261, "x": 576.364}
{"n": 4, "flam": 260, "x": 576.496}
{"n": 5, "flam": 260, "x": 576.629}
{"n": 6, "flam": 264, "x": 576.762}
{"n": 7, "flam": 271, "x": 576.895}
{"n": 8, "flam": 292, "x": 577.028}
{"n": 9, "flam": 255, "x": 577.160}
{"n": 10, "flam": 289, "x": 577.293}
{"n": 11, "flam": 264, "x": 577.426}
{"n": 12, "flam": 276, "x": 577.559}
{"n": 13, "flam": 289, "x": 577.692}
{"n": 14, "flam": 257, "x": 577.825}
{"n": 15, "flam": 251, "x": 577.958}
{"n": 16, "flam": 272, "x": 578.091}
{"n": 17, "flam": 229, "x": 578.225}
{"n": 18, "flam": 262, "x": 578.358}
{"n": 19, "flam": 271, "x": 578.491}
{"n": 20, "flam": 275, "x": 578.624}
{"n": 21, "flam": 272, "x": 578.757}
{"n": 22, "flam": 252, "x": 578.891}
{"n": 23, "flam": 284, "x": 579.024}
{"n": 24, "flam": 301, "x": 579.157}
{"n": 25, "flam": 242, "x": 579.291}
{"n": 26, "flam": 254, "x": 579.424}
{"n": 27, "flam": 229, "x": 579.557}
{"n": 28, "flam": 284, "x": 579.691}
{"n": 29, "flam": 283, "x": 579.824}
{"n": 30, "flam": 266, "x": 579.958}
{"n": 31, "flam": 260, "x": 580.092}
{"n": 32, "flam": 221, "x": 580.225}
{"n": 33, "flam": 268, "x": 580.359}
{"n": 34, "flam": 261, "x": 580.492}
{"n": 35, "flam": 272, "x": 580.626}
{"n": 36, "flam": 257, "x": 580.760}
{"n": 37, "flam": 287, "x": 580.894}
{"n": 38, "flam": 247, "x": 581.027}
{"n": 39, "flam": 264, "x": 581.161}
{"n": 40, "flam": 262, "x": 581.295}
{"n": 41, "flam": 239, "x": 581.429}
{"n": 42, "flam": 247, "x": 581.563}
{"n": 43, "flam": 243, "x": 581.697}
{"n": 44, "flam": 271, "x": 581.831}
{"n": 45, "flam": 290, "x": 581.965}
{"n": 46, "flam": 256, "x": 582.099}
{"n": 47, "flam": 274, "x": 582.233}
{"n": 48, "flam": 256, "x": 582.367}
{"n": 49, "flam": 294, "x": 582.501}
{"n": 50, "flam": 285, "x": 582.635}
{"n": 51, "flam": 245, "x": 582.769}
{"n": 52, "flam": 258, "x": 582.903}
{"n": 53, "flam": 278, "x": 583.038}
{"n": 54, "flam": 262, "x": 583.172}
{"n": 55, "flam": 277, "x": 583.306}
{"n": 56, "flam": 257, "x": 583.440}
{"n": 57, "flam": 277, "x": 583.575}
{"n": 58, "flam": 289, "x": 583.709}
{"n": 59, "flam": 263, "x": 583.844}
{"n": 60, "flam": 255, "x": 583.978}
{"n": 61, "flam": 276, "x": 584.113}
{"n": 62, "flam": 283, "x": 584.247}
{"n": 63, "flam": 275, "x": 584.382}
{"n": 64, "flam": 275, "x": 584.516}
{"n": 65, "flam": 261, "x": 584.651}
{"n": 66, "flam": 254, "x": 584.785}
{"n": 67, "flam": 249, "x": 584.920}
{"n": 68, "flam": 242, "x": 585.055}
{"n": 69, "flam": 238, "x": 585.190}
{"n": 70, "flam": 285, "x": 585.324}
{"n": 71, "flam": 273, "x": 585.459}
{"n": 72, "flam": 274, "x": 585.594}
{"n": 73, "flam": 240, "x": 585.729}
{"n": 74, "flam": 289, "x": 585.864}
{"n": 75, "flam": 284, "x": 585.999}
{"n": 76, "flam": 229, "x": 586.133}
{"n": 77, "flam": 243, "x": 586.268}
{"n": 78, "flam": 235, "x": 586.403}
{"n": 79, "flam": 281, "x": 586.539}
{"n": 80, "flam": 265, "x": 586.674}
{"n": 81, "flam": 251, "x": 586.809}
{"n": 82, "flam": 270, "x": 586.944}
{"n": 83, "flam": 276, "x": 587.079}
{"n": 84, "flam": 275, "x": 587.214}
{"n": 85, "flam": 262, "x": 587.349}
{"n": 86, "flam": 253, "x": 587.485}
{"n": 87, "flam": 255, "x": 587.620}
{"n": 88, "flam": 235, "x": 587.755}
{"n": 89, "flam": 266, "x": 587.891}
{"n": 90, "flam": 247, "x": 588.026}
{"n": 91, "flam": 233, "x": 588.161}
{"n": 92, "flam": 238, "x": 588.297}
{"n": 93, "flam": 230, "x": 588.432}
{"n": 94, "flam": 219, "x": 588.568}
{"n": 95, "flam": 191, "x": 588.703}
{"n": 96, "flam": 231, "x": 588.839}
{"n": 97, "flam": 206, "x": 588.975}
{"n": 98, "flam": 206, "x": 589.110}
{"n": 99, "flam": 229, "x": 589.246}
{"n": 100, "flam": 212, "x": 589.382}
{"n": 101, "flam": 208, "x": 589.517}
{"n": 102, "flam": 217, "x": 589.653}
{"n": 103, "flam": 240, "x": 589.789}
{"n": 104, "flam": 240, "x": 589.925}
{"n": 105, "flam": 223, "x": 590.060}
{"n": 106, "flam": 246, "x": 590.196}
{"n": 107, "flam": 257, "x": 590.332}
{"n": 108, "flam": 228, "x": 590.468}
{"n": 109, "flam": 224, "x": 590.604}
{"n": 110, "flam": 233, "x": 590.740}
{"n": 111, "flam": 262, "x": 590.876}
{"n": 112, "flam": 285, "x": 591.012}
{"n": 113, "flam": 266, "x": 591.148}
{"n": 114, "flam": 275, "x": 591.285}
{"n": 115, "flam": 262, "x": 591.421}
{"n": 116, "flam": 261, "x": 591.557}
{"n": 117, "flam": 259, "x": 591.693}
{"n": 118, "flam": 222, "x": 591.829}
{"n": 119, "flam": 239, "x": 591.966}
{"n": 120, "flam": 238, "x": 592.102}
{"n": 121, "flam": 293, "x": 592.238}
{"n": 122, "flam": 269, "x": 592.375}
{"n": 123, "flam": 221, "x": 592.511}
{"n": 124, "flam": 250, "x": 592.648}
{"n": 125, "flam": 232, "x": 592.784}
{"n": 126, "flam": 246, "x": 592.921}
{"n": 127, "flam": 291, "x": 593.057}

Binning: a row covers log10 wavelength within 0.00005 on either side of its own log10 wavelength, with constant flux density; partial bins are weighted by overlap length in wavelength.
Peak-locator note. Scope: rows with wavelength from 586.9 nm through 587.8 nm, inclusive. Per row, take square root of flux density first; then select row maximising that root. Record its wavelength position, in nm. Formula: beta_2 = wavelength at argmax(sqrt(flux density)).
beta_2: 587.079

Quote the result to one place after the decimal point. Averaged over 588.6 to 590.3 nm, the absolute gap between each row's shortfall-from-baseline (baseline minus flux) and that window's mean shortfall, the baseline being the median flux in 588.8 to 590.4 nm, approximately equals 14.1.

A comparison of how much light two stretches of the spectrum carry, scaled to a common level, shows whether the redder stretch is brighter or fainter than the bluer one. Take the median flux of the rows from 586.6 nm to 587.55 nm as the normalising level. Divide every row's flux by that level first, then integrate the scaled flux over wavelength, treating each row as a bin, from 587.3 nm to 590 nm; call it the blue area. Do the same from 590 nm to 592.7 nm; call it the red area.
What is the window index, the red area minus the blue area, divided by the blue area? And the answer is 0.09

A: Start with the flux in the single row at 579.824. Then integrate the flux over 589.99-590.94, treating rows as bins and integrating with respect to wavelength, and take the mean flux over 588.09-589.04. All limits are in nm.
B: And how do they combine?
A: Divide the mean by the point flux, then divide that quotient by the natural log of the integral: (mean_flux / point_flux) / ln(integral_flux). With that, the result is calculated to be 0.144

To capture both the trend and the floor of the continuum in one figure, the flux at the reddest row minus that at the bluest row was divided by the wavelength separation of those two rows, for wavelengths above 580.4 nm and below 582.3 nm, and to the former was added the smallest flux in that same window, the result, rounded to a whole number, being 246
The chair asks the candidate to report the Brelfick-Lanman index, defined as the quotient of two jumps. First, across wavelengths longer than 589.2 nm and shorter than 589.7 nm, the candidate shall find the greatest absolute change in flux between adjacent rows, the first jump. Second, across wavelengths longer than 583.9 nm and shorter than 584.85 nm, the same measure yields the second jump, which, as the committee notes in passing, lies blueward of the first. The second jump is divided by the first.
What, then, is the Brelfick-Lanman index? 1.2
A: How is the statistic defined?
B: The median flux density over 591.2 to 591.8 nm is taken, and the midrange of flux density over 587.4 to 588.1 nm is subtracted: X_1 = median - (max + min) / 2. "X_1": 11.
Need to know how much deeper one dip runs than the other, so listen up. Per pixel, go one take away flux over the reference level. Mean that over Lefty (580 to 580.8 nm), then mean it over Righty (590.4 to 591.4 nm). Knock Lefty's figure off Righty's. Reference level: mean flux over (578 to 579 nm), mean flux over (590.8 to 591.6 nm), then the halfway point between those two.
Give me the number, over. 0.012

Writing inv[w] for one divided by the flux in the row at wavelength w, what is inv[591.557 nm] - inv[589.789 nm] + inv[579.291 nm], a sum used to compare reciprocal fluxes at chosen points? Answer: 0.0038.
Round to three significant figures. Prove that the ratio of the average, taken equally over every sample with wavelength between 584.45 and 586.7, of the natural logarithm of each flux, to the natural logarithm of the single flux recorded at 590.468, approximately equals 1.02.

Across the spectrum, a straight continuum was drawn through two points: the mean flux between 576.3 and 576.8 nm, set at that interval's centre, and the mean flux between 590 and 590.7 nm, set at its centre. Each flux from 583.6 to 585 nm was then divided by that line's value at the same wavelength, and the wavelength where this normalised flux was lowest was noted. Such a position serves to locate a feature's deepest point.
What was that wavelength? 584.920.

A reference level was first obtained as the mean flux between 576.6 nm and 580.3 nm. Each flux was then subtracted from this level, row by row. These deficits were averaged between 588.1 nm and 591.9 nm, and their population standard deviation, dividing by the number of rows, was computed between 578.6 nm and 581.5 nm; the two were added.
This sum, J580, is 49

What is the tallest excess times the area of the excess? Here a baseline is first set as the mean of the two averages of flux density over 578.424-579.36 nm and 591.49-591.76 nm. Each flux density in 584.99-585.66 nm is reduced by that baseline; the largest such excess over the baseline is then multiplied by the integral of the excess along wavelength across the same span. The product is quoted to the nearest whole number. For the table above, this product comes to -41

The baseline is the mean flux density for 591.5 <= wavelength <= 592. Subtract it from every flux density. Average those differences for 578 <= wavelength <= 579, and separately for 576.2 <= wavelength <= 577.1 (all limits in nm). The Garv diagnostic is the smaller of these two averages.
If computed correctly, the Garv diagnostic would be 17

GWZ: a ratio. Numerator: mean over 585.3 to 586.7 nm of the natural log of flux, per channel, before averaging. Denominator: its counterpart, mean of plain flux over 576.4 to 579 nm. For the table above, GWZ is 0.0209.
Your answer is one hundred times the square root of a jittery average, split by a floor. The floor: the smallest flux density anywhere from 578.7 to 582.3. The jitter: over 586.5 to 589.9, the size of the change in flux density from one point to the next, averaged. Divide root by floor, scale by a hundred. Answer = 1.7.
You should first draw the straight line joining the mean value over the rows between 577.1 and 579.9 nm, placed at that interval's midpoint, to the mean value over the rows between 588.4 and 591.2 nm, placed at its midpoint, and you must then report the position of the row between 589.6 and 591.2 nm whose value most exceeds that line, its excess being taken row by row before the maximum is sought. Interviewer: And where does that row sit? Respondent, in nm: 591.012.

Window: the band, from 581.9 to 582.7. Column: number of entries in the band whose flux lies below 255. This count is 0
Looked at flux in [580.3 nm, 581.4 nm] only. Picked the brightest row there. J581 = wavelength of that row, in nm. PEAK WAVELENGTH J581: 580.894 nm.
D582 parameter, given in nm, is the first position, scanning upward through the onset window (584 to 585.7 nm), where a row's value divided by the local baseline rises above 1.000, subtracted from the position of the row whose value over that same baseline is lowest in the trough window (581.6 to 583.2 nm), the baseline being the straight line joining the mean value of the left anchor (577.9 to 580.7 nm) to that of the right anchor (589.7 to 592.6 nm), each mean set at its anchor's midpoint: -2.42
